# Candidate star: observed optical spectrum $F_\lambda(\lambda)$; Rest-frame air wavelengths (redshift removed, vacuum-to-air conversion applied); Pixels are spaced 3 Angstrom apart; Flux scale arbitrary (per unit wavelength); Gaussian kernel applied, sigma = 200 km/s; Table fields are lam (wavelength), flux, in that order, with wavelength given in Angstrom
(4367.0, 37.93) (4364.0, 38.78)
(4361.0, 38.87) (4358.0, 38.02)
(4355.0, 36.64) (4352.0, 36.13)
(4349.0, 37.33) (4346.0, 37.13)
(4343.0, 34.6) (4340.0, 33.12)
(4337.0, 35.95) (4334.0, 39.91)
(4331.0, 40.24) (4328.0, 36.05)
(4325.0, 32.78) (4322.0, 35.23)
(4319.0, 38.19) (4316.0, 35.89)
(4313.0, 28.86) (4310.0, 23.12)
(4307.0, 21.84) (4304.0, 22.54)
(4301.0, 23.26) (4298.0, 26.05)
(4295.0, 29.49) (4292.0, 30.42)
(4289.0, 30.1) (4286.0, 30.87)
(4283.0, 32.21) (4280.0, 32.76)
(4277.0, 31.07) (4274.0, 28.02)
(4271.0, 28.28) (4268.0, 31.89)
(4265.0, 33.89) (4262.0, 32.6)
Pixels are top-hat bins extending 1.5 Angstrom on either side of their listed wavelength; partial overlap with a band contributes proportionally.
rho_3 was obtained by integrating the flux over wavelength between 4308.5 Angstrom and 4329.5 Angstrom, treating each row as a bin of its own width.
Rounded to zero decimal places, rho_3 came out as 690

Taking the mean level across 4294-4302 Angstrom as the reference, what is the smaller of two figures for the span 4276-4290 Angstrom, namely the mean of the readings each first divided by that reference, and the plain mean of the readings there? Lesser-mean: 1.20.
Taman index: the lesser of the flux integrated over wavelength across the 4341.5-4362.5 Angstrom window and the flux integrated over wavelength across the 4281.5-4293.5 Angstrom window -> 371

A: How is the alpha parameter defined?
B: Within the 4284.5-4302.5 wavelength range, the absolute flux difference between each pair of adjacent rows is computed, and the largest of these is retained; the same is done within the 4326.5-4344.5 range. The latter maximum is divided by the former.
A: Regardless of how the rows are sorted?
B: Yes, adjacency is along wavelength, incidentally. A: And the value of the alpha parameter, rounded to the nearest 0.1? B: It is 1.2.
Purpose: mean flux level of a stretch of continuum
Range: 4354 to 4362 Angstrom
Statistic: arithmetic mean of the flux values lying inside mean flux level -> 38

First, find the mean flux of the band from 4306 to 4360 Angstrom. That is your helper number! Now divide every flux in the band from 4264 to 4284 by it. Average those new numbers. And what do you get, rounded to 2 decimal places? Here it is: 0.90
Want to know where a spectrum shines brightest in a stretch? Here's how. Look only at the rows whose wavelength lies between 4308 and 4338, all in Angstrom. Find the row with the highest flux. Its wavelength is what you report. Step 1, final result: 4331.0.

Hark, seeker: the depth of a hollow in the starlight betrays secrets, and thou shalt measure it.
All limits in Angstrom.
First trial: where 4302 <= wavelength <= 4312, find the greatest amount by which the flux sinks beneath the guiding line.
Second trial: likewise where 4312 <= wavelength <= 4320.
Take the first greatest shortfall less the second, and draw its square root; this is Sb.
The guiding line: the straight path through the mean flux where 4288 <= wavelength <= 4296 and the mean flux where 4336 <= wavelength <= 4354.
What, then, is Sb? 2.5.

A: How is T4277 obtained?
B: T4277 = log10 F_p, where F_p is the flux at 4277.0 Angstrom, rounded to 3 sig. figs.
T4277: 1.49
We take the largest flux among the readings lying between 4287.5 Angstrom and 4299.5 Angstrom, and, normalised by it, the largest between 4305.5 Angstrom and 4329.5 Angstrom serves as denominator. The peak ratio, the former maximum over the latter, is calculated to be 0.80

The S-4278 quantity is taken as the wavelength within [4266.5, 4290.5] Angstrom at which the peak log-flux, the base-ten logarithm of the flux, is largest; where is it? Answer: 4280.0 Angstrom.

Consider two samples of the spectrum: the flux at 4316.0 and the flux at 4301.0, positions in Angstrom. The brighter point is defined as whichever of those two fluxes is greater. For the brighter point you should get 35.9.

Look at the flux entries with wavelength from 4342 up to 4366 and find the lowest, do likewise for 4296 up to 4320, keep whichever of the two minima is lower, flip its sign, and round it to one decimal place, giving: -21.8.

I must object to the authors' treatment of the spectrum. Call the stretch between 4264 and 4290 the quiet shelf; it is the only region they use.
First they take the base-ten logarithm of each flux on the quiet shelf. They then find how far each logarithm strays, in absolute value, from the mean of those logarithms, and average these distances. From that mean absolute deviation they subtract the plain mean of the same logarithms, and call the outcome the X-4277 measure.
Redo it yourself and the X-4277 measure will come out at -1.47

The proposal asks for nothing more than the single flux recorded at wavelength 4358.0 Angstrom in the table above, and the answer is 38.02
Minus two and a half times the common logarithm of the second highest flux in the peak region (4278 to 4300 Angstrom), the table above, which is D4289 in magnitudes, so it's -3.77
